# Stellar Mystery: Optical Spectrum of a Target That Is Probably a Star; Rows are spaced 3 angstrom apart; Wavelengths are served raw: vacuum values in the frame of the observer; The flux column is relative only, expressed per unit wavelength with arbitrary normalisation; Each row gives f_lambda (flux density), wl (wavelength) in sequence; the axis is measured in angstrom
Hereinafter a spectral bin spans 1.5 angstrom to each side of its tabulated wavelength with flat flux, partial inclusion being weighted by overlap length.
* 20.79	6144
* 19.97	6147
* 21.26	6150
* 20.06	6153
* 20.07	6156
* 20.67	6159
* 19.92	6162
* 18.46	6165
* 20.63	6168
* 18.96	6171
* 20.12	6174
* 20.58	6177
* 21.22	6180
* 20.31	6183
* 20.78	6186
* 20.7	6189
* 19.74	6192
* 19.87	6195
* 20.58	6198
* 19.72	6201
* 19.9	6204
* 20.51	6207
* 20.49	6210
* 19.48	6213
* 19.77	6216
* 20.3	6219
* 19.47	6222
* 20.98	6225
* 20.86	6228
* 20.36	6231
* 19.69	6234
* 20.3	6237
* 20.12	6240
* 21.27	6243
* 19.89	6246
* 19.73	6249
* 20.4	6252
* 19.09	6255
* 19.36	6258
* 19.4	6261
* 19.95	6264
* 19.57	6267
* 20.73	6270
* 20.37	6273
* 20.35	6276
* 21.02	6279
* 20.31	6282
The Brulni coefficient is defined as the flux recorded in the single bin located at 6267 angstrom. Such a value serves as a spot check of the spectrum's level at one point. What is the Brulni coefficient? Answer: 19.57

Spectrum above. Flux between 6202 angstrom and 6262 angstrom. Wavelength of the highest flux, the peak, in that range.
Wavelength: 6243 angstrom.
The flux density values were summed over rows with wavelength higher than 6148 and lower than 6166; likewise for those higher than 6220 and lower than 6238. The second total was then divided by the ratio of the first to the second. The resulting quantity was 123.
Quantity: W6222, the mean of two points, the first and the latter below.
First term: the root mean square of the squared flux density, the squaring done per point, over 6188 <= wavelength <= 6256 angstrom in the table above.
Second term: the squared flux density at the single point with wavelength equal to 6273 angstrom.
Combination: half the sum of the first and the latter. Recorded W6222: 411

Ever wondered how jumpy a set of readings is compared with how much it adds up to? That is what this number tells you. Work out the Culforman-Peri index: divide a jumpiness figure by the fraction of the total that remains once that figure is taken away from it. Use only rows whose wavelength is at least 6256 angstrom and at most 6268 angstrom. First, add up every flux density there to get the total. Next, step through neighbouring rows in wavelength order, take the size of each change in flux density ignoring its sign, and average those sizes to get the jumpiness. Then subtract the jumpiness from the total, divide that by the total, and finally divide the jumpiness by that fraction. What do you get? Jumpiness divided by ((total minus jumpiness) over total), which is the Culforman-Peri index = 0.32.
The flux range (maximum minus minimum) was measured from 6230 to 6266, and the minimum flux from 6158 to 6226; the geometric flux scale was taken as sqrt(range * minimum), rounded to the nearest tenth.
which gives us 6.3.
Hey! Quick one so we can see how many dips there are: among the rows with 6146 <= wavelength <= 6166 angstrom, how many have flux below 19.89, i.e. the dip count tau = 1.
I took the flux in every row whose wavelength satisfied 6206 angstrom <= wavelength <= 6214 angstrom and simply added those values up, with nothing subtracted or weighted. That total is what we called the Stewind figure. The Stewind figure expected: 60.5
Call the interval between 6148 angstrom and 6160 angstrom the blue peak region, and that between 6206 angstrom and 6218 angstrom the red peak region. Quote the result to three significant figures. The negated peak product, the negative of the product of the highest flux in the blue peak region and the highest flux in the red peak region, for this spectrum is -436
